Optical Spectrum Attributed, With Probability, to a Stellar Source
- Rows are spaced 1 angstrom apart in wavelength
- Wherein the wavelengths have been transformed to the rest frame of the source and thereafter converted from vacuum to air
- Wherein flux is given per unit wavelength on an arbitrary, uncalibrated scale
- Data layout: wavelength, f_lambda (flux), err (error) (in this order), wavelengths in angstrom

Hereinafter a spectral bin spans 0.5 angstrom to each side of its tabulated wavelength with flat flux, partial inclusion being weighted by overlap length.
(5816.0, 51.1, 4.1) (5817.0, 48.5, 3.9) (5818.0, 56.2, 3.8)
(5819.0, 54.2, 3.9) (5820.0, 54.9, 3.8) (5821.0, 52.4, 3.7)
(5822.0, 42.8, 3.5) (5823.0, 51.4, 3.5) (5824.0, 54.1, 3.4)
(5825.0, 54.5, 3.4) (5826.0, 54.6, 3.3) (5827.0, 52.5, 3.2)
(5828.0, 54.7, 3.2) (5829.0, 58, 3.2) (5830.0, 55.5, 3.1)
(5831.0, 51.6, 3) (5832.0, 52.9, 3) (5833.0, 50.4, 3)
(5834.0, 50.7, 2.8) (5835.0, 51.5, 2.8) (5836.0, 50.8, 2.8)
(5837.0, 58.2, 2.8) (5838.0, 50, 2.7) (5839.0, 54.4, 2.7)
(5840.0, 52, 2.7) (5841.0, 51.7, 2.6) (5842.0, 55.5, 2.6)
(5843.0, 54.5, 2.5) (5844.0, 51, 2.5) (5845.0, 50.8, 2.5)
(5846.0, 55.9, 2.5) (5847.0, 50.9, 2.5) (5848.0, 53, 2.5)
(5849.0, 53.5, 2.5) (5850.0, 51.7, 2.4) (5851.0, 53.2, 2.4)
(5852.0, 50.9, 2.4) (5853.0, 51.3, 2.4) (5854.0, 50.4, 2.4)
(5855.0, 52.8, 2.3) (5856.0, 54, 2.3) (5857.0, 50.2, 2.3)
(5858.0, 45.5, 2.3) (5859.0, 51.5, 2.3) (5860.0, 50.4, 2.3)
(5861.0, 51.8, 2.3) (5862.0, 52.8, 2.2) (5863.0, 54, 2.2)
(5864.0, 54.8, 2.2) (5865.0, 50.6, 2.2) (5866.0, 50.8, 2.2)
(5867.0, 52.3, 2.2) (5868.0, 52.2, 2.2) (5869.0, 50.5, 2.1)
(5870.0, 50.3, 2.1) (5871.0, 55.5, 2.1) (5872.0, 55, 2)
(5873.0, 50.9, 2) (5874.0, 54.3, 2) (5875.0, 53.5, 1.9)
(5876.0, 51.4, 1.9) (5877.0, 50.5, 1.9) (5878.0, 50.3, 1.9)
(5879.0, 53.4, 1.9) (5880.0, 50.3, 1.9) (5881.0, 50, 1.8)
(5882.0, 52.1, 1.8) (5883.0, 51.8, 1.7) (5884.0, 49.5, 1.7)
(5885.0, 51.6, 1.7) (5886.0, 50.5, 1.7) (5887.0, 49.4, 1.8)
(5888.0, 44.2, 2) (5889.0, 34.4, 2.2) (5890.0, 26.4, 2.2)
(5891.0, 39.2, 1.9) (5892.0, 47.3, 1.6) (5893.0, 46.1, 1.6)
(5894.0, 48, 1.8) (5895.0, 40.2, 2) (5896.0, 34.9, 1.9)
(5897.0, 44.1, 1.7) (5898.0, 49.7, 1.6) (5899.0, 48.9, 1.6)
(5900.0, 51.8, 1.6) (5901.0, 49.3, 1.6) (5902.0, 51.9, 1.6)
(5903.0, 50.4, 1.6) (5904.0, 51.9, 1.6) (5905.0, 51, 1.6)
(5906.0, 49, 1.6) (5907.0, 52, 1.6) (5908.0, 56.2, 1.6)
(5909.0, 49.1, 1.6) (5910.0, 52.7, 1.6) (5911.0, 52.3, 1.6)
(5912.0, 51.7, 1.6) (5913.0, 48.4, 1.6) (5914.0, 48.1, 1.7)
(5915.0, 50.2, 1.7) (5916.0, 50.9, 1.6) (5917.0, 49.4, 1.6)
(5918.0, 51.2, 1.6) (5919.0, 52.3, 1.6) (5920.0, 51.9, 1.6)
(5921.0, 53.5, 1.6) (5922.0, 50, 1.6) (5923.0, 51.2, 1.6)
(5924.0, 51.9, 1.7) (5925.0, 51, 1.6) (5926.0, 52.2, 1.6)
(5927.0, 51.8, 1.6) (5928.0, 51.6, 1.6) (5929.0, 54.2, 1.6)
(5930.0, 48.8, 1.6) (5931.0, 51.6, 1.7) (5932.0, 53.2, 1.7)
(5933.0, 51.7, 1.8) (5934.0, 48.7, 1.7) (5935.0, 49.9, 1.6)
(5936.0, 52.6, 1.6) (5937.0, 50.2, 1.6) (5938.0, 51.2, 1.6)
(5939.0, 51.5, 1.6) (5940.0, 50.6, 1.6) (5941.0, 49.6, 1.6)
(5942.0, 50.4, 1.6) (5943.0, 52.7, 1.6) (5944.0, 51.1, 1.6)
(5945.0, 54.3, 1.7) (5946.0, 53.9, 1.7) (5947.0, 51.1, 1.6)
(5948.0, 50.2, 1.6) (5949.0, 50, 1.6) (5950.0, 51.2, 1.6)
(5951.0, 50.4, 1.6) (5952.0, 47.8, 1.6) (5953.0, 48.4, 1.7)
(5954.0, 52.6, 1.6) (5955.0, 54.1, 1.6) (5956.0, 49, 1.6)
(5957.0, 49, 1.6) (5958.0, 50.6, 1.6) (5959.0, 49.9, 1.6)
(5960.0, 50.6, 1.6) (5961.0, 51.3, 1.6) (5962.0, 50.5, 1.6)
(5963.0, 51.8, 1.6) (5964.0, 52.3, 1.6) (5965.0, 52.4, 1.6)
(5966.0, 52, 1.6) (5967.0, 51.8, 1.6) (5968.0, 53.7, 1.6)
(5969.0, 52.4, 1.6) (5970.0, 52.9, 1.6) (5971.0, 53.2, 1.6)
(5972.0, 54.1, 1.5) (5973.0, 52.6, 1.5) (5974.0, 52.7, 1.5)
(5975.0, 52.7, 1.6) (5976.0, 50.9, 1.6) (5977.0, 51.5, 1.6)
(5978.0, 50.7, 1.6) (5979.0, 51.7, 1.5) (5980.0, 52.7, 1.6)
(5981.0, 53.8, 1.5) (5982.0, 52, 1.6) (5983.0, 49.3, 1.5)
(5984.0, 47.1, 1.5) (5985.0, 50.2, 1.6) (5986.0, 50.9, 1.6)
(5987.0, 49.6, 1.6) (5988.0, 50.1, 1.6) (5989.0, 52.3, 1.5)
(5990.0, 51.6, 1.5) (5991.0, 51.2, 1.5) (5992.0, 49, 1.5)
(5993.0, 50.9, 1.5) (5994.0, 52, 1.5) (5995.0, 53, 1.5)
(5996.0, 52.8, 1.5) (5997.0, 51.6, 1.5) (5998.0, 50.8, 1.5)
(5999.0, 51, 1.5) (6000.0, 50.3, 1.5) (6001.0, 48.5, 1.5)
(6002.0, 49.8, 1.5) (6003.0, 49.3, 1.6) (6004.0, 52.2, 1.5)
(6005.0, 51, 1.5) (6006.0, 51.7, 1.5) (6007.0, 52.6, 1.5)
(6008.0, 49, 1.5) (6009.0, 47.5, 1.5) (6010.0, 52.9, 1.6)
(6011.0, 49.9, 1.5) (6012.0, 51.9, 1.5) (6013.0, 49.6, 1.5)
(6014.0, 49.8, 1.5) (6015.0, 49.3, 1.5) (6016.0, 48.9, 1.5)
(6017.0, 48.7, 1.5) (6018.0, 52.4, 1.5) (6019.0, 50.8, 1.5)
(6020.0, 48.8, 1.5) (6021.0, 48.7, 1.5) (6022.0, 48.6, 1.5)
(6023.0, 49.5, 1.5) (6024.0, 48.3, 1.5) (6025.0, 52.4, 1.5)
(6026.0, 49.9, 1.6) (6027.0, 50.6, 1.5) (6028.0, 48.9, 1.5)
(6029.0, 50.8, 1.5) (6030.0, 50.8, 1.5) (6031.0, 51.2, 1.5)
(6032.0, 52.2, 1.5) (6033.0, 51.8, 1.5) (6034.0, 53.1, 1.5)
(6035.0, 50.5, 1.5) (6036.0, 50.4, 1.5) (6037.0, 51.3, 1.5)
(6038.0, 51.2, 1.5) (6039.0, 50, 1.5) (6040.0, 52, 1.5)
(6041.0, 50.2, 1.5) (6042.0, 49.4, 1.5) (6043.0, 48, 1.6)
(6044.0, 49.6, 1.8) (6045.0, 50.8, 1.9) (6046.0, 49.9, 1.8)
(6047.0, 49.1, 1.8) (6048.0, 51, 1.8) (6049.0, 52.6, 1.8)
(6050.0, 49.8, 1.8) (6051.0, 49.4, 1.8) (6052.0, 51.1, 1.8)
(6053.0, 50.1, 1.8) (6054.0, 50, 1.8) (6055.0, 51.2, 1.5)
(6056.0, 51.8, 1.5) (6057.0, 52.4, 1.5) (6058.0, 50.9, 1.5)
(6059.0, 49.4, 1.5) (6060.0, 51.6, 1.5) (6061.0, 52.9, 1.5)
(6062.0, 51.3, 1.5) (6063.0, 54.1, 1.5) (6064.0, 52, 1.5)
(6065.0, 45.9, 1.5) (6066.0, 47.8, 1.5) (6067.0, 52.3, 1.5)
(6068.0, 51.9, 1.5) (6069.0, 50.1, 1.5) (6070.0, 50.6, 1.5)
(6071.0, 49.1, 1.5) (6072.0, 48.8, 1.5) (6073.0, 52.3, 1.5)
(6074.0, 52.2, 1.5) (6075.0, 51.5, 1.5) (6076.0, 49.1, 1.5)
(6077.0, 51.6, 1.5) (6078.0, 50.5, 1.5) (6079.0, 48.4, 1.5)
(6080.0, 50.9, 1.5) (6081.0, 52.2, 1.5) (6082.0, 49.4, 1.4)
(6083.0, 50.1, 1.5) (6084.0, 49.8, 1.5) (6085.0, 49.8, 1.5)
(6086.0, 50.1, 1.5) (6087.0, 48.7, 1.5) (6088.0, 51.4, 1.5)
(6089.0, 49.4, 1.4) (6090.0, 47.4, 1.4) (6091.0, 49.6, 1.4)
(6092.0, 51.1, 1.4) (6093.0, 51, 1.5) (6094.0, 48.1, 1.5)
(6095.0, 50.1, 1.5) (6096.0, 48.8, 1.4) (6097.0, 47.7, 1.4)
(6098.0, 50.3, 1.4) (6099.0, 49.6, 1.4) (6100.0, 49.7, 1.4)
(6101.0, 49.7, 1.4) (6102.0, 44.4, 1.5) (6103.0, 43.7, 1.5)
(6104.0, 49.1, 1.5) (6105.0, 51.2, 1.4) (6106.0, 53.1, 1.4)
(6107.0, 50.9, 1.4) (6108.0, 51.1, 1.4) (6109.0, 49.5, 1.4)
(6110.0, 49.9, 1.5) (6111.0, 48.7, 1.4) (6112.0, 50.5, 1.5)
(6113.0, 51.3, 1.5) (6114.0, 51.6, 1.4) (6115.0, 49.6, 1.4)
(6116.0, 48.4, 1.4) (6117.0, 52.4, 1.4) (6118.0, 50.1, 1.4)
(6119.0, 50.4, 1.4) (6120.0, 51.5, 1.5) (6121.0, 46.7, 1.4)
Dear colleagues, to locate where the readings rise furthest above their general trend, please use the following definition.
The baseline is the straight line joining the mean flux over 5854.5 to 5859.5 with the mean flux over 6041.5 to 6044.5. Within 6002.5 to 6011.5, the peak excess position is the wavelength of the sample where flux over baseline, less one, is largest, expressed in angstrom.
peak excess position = 6010.0 angstrom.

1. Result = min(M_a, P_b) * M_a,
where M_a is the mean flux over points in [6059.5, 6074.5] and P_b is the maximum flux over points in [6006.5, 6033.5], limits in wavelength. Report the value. 2587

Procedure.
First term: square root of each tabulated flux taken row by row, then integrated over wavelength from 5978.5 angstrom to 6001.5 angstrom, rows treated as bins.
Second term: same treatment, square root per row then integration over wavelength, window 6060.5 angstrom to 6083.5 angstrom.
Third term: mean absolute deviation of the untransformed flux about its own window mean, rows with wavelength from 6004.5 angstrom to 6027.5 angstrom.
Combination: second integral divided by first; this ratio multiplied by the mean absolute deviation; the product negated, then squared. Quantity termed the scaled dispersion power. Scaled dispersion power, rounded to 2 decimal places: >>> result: 1.74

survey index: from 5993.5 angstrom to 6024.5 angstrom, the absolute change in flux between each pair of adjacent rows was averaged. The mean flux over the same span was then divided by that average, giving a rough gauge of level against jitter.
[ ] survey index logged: 36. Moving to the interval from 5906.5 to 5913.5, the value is 16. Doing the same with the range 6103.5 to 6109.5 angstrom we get 32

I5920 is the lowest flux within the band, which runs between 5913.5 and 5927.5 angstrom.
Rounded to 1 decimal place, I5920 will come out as 48.1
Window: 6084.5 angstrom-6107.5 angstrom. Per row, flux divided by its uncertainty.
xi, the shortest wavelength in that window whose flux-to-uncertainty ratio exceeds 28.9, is 6085.0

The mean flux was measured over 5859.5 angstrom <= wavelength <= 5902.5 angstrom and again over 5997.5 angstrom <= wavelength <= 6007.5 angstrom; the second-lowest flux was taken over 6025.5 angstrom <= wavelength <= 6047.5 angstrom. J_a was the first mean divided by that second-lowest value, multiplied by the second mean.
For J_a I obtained 50.8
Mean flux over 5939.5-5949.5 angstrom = 51.4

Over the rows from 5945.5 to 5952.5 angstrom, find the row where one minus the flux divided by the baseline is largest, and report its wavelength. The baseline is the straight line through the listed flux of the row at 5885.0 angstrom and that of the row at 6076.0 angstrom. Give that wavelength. 5952.0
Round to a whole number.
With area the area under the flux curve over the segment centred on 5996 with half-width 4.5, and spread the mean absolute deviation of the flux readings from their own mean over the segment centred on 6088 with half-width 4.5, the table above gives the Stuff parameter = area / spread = 561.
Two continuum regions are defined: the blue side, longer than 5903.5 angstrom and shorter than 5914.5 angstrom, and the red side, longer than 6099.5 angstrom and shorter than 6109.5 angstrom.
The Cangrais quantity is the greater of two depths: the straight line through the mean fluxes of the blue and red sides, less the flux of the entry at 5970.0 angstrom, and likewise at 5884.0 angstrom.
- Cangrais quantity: 1.9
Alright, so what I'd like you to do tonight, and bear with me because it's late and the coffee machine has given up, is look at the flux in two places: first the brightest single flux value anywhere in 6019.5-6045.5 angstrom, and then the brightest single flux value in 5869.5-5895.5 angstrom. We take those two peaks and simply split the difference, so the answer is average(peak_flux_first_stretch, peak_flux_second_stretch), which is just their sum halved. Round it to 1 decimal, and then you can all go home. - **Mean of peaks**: 54.3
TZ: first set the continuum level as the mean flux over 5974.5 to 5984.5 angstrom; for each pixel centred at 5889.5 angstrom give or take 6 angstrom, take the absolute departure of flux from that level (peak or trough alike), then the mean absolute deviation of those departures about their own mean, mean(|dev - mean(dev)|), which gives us 5.9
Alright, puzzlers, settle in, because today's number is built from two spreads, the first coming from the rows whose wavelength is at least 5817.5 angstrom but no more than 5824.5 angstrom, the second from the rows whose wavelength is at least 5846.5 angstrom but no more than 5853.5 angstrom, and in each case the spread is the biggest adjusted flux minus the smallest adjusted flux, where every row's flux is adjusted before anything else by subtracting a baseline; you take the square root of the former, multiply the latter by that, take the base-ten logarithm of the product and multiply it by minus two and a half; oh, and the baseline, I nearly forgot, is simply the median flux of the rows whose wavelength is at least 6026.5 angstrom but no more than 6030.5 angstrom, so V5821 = -2.45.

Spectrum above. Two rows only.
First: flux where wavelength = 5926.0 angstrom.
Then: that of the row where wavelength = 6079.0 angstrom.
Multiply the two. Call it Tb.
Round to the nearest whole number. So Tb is 2526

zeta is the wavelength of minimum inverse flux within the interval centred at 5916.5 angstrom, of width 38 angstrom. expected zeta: 5908.0 angstrom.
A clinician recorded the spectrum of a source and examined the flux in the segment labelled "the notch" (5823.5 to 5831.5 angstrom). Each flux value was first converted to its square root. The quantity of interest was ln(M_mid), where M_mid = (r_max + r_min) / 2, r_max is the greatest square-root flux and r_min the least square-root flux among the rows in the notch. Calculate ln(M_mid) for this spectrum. 2.00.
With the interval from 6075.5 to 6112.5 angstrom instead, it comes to 1.94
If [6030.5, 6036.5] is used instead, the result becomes 1.97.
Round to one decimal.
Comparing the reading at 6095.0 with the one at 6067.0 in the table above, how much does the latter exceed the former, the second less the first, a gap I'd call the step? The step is 2.2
